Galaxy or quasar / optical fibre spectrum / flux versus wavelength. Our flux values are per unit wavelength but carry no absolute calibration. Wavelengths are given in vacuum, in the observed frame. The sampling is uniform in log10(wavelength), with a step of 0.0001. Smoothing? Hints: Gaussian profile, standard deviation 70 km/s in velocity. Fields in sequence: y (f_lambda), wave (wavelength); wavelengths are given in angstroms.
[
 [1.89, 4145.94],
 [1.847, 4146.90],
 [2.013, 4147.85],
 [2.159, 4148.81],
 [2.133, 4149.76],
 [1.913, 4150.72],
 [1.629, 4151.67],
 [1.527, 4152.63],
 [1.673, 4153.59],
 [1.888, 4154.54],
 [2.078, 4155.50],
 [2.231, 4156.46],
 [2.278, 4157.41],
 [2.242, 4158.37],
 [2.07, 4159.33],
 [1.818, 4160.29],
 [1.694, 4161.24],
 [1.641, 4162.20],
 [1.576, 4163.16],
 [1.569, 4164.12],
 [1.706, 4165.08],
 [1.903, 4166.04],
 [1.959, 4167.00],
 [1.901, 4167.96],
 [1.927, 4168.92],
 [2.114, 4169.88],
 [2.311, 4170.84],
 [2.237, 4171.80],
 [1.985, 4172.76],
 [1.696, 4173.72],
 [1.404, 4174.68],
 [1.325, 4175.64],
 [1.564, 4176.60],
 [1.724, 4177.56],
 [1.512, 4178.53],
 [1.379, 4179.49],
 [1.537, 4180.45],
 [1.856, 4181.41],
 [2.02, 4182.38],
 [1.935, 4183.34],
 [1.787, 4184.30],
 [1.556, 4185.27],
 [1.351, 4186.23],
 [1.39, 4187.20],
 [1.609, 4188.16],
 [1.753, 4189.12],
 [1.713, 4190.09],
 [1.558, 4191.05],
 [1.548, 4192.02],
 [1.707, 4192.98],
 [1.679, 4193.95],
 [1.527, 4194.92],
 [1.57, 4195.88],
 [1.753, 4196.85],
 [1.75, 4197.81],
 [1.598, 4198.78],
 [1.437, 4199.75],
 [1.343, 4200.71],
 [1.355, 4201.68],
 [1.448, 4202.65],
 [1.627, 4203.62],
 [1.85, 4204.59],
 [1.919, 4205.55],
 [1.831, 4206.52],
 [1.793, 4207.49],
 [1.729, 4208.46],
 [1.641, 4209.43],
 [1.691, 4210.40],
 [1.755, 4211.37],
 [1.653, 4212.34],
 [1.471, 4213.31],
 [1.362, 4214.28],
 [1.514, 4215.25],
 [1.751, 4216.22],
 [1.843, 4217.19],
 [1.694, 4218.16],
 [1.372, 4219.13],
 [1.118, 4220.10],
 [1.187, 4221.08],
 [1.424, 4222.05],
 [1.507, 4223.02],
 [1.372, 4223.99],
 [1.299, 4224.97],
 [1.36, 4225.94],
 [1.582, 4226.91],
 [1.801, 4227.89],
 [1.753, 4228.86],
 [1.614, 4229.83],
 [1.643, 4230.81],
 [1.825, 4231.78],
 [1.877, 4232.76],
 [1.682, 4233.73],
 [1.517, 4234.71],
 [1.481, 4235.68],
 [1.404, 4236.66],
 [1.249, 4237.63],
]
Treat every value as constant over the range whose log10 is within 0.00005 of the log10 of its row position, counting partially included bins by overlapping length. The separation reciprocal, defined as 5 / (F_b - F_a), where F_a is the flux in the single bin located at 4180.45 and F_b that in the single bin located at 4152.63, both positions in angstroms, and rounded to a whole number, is -500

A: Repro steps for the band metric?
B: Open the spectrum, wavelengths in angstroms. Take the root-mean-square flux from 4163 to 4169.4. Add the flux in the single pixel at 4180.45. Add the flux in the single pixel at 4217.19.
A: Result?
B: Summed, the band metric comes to 5.2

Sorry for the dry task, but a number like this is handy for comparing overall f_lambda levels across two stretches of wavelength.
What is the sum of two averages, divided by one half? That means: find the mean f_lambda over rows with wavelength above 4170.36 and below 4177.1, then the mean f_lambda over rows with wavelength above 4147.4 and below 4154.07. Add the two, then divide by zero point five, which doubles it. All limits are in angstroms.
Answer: 7.31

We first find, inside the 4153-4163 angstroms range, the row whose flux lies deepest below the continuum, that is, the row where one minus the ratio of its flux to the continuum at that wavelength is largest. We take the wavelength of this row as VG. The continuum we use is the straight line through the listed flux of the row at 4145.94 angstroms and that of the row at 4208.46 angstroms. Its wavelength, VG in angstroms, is 4162.20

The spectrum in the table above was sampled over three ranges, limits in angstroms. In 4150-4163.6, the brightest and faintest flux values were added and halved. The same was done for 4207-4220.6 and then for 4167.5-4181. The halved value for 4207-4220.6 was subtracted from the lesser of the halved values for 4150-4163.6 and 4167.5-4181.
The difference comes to 0.34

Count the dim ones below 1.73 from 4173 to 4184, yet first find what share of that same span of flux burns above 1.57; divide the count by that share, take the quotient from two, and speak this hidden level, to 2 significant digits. -16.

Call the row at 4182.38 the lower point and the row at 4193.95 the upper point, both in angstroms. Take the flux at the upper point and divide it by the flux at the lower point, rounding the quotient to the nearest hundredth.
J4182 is 0.83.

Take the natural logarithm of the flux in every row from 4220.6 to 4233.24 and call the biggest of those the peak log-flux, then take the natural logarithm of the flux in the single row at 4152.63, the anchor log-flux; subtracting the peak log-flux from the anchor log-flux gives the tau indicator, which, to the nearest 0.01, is -0.21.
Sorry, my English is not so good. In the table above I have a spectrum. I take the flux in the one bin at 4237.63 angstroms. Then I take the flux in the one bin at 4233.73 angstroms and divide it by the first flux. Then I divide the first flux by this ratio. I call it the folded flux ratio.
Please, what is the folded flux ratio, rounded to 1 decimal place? 0.9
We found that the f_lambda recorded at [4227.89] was 1.801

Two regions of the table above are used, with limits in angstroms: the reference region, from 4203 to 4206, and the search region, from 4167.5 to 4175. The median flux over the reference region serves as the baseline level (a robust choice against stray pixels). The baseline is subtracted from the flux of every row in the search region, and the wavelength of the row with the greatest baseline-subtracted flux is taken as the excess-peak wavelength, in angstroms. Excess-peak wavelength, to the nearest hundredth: 4170.84 angstroms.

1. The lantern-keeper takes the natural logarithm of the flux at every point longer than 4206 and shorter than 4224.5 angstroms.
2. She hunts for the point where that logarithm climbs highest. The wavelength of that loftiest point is 4217.19 angstroms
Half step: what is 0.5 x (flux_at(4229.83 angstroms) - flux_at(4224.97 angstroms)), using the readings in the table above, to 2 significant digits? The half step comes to 0.16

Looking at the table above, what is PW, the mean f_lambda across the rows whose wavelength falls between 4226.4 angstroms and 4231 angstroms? 1.68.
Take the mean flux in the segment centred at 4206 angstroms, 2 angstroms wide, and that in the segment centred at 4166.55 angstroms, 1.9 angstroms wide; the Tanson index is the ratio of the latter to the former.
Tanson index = 1.03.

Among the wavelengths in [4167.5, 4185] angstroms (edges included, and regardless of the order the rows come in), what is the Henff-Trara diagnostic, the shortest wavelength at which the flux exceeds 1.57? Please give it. 4167.96 angstroms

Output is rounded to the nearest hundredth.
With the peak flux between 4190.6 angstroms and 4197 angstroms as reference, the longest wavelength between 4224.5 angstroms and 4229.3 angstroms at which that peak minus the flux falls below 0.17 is 4228.86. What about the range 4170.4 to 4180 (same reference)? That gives 4177.56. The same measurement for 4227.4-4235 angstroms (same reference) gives 4233.73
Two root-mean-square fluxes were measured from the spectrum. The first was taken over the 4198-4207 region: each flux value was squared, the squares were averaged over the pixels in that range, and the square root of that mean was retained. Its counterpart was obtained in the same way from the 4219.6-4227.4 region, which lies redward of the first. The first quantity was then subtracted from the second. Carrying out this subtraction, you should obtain -0.25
